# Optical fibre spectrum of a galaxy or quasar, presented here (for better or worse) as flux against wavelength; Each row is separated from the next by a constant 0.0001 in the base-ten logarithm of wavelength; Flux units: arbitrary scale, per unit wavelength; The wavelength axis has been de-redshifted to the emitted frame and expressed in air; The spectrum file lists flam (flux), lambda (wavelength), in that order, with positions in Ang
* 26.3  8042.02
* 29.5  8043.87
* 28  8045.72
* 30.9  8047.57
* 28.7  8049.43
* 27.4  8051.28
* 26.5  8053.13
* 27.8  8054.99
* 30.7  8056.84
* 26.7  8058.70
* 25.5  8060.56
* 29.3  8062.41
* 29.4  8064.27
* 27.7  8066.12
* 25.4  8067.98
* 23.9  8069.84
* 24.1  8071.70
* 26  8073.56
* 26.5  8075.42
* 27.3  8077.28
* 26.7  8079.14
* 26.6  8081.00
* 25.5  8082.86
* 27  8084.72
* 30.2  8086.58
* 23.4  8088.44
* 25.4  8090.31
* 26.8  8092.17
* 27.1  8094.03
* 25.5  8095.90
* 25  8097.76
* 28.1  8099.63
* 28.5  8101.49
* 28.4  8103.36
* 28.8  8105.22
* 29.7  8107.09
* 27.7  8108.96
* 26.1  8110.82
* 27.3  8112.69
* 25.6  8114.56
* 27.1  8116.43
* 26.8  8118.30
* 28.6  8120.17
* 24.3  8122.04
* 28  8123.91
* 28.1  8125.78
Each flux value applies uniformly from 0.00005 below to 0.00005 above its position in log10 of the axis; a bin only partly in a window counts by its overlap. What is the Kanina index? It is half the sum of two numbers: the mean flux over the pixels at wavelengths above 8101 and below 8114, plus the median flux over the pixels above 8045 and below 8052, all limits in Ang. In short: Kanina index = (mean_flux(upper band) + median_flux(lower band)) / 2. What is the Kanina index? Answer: 28.2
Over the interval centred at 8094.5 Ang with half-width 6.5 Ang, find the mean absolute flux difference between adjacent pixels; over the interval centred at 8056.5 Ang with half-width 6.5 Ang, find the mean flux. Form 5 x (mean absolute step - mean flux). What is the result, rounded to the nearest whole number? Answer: -131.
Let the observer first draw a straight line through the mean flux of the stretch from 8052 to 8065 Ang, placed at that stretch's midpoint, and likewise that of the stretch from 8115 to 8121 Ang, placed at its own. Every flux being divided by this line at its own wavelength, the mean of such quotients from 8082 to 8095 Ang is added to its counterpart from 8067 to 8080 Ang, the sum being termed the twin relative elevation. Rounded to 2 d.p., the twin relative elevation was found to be 1.88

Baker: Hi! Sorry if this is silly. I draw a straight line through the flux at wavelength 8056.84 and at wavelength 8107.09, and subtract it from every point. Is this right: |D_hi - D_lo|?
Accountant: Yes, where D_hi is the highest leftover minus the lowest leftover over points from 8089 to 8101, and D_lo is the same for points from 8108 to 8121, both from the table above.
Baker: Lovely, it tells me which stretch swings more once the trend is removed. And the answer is 0.0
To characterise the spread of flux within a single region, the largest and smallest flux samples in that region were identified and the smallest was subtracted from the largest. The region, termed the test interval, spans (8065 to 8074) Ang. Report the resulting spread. 4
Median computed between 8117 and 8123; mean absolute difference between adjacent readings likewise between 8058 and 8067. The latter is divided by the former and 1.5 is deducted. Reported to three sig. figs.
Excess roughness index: -1.44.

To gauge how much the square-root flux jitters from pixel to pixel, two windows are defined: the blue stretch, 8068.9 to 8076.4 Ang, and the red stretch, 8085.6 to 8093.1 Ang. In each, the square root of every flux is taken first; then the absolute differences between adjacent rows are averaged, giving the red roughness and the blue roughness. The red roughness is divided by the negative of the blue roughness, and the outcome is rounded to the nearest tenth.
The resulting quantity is -3.9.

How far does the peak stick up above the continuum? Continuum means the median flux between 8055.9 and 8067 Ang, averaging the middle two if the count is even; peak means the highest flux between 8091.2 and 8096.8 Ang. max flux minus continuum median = -1.4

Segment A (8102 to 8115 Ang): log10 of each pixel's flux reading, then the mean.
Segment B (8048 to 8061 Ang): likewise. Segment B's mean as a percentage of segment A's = 100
